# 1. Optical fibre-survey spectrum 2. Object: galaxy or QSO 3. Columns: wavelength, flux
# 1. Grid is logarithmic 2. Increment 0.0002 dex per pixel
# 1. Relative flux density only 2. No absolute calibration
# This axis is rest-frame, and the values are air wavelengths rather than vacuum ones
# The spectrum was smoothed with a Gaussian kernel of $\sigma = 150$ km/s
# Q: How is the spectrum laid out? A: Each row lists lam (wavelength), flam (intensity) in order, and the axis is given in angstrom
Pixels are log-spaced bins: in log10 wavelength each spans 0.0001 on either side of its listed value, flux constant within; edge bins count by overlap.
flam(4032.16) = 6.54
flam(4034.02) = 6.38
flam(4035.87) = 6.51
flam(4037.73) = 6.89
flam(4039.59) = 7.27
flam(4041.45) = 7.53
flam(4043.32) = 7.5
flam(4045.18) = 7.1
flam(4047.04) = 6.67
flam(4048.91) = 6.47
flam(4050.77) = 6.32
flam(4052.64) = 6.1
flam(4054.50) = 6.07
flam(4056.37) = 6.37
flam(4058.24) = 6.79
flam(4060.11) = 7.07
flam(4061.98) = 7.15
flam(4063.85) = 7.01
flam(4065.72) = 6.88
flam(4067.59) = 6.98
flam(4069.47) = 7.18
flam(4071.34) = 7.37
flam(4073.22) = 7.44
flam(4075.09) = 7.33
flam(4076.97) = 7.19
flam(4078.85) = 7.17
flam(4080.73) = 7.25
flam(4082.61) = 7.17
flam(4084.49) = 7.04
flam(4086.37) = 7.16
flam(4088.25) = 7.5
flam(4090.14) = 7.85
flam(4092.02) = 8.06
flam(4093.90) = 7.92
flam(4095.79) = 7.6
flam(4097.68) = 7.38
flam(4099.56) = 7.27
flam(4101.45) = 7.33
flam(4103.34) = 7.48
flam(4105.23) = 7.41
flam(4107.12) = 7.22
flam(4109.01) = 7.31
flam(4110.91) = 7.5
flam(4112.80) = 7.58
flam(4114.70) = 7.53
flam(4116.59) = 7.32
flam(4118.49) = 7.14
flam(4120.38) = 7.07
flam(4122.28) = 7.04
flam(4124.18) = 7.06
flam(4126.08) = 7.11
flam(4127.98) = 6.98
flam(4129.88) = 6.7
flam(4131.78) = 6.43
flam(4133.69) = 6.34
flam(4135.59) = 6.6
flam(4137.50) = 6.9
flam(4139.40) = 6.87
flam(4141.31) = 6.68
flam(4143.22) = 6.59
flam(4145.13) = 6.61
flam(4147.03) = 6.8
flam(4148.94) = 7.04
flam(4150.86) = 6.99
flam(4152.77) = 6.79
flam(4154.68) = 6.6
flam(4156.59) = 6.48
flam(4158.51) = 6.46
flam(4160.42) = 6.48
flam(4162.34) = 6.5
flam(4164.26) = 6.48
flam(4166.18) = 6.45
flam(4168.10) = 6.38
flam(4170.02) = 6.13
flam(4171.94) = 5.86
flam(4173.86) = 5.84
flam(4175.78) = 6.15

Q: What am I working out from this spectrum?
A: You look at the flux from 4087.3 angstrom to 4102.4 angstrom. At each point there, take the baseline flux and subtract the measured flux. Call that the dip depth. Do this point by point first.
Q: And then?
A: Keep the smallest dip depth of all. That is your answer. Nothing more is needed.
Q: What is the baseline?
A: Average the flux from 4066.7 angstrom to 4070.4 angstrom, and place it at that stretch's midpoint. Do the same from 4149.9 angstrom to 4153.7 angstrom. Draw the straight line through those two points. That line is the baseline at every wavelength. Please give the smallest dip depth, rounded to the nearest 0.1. -1.0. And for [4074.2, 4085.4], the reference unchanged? -0.3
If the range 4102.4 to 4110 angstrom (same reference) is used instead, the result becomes -0.5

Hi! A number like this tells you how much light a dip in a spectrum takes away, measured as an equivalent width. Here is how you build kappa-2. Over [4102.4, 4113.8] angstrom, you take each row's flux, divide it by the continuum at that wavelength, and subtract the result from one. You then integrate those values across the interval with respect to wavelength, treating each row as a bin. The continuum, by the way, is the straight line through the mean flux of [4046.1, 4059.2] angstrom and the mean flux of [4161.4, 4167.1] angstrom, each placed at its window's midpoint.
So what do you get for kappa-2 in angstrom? -1.7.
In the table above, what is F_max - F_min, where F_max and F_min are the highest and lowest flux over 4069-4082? 0.27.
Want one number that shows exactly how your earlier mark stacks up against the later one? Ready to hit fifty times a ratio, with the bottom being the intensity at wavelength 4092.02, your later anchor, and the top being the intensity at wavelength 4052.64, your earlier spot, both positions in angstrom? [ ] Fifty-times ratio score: 38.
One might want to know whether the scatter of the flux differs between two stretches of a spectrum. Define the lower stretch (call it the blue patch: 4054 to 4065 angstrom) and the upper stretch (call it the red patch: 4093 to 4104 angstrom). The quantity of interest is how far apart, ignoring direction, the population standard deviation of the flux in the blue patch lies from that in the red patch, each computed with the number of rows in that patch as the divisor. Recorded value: 0.18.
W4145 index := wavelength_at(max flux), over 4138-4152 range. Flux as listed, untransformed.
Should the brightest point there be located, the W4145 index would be 4148.94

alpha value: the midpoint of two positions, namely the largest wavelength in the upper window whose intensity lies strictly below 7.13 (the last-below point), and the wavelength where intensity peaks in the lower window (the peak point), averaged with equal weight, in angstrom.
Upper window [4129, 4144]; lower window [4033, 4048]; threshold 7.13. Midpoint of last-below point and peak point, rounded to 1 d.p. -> 4092.3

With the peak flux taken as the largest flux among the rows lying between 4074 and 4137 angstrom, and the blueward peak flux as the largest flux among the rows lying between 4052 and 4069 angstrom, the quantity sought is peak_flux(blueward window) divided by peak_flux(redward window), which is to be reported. 0.89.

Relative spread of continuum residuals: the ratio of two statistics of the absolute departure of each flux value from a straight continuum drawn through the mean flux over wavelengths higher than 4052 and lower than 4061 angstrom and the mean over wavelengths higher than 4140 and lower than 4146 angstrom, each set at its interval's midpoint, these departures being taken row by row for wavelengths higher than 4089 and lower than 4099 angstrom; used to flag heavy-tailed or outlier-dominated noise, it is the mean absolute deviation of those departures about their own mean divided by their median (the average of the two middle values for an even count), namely 0.17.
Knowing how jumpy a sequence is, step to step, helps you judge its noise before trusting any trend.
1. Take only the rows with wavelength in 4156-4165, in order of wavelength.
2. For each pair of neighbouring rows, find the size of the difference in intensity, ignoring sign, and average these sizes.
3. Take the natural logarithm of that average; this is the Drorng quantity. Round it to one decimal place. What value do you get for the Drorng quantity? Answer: -3.9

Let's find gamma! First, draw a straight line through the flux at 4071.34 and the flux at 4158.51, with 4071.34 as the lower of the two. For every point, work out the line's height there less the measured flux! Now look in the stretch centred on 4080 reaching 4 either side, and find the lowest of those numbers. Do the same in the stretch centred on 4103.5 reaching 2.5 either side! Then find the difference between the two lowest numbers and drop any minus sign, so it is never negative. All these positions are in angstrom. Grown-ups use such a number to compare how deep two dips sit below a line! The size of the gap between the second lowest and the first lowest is 0.47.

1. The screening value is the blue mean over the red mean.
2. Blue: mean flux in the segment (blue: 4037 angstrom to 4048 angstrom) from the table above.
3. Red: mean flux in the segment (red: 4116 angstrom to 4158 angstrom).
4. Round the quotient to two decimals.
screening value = 1.05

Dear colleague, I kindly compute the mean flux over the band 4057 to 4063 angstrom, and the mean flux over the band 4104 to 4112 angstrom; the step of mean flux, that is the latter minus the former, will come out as 0.4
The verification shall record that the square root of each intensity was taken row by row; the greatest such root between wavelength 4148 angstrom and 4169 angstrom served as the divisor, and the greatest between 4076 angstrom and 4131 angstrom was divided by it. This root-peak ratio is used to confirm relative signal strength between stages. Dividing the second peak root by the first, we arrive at 1.07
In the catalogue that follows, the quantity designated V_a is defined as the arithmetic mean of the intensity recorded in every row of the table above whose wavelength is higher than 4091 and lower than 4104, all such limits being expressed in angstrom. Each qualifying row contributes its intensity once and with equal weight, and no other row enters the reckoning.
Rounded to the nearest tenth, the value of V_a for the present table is 7.6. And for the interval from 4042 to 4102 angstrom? 7.1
